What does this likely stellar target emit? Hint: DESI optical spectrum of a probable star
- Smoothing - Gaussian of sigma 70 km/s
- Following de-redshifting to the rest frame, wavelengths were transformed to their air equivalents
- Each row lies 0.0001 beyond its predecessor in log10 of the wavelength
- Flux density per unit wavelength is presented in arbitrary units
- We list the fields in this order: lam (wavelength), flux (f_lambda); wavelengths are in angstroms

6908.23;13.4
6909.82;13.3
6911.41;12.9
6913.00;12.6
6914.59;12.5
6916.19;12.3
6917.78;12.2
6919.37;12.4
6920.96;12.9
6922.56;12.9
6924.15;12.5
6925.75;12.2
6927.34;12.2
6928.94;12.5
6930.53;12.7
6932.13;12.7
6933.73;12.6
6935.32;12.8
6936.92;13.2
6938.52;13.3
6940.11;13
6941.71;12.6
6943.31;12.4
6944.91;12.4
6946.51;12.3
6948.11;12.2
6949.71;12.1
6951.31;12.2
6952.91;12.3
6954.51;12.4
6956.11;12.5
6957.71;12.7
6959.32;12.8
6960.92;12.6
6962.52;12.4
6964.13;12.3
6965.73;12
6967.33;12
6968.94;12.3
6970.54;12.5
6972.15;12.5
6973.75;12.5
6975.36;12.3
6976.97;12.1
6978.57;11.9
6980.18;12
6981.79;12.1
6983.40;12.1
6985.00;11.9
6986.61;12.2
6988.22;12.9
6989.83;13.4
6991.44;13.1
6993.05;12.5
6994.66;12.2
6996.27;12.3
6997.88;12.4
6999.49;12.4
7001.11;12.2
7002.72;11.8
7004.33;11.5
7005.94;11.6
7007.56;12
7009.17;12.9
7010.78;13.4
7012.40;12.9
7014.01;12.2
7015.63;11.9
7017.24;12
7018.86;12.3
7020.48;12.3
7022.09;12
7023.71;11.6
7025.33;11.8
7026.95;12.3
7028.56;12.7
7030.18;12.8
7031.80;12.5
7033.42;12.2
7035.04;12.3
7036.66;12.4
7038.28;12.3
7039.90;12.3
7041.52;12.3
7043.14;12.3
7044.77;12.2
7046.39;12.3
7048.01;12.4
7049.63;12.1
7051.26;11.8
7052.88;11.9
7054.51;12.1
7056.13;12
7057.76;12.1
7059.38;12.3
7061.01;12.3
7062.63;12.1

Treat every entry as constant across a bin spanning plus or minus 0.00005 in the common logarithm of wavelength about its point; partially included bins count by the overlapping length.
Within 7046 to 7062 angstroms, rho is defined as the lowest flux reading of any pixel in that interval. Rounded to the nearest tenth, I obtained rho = 11.8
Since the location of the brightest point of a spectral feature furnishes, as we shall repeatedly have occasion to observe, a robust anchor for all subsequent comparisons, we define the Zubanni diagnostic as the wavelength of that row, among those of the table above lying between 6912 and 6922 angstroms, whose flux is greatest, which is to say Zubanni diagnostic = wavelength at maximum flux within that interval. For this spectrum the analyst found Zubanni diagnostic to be 6920.96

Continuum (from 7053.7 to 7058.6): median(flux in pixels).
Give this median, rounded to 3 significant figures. 12.1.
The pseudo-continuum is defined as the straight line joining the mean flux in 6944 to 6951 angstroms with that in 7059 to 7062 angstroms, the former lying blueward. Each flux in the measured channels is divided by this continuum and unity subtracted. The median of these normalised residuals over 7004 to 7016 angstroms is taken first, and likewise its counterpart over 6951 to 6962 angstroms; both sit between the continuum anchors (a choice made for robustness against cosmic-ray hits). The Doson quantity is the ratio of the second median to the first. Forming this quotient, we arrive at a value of -1.4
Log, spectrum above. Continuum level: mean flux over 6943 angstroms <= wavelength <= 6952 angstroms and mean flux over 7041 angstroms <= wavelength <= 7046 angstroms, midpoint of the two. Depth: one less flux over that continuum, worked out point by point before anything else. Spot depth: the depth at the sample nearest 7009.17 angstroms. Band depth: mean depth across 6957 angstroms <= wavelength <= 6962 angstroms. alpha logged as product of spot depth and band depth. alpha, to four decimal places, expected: 0.0018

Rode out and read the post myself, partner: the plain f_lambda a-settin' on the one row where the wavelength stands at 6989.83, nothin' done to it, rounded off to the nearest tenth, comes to 13.4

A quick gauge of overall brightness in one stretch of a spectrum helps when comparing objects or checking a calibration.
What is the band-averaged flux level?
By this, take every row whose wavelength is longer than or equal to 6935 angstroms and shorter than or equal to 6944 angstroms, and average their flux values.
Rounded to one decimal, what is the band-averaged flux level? 12.9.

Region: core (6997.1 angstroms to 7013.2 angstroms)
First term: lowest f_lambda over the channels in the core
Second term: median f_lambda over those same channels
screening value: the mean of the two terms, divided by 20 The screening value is 0.595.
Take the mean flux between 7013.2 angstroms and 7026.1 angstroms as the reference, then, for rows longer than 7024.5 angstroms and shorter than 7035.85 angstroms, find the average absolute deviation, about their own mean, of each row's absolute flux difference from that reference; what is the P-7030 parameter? 0.201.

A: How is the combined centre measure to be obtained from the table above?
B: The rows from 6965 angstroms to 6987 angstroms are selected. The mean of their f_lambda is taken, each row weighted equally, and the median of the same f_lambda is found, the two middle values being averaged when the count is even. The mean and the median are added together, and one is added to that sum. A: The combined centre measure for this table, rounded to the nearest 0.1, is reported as 25.3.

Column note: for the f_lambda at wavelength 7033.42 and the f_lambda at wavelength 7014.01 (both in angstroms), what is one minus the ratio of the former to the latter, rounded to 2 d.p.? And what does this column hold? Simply 0.00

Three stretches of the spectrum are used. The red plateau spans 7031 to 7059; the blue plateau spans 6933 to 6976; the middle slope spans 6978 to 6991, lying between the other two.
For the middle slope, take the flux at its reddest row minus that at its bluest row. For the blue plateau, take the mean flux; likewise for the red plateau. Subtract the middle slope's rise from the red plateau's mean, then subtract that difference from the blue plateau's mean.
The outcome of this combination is 1.8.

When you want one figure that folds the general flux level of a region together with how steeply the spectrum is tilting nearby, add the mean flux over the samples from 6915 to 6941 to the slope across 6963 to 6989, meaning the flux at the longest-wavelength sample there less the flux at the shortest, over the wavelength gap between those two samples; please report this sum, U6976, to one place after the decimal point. 12.7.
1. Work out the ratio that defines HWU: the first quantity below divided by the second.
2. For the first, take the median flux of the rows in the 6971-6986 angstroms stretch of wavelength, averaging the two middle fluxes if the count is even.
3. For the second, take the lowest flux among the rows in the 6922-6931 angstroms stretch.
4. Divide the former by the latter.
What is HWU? 0.992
